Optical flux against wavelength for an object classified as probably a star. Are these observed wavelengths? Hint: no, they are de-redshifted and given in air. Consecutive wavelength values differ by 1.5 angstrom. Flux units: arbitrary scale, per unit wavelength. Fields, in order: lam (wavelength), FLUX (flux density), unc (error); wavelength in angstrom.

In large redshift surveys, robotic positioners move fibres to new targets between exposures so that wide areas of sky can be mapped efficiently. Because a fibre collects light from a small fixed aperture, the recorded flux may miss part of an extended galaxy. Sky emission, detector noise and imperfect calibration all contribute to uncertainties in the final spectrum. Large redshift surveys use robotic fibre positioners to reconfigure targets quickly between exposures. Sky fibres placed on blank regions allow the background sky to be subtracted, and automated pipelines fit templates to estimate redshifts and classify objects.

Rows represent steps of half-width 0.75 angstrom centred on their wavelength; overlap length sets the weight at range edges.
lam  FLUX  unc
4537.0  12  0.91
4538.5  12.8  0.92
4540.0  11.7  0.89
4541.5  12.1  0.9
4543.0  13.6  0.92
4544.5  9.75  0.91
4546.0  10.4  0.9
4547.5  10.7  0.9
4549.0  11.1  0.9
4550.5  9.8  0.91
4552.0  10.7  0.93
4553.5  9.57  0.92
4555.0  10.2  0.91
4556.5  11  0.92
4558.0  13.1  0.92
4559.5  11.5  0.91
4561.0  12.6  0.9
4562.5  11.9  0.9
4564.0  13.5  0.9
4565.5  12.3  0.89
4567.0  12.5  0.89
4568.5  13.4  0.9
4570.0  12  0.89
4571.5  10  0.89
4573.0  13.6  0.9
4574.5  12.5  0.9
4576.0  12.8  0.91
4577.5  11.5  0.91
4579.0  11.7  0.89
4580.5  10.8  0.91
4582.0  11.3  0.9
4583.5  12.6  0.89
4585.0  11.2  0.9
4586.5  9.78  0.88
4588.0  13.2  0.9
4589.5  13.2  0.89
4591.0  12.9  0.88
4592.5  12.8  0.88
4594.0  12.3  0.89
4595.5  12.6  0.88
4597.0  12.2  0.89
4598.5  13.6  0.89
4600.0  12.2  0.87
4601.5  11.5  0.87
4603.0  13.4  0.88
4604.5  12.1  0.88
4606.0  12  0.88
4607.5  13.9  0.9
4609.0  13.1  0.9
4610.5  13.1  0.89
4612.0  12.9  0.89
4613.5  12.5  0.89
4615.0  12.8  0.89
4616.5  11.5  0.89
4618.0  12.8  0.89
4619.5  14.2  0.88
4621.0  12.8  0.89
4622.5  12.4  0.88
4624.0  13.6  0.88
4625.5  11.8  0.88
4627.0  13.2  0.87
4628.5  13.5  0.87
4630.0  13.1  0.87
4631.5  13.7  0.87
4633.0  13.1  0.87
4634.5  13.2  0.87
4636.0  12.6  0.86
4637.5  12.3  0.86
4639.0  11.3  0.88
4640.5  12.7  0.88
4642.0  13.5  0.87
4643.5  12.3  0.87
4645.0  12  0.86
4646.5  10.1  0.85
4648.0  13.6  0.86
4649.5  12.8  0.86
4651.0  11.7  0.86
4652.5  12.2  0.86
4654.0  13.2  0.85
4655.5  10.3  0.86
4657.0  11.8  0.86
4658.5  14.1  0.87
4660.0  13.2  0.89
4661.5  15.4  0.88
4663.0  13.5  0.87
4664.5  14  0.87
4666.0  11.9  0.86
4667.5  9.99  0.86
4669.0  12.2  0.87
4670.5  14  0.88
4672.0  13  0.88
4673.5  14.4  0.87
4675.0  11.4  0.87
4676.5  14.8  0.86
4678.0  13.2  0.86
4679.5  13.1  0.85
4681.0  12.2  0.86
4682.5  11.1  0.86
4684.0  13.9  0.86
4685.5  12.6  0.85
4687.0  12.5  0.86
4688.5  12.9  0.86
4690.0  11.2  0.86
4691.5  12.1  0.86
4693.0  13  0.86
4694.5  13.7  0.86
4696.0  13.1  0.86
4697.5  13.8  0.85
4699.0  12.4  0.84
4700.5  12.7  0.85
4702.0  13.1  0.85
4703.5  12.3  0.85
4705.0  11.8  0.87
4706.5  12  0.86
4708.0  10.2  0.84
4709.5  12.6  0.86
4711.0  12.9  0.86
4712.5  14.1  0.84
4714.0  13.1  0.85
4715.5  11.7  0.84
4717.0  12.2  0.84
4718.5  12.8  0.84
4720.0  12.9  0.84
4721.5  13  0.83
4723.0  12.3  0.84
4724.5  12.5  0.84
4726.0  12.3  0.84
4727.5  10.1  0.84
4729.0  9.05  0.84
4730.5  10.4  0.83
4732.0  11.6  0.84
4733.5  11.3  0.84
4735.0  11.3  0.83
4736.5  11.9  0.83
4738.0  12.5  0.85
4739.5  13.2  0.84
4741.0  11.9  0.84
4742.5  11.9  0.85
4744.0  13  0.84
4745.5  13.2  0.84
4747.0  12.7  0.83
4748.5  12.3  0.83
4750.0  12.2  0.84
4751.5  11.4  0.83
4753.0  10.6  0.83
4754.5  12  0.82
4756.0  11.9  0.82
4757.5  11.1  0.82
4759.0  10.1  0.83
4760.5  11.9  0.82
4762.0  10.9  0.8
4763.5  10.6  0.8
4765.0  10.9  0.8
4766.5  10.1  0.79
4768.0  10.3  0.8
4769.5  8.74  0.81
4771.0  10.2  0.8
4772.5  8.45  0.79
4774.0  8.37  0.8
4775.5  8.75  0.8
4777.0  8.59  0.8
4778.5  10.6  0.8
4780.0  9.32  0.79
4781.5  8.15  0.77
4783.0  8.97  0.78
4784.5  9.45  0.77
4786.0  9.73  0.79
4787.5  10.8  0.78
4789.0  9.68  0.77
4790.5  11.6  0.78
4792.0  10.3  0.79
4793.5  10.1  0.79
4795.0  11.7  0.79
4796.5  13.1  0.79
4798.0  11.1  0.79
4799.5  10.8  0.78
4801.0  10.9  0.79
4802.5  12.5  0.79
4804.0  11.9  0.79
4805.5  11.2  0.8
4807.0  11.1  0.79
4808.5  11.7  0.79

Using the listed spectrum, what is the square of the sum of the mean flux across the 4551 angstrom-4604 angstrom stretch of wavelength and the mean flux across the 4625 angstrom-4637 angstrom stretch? 629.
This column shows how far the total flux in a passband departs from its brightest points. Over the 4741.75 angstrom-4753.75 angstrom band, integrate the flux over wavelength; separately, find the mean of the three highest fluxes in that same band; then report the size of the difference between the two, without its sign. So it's 133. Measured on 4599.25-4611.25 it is 138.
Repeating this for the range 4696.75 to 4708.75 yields 134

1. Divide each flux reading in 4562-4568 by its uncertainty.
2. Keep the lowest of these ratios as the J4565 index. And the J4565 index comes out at 13.2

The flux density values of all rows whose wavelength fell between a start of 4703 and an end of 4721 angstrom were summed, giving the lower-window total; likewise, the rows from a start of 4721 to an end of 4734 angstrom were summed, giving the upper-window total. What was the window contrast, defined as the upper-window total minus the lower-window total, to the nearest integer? -46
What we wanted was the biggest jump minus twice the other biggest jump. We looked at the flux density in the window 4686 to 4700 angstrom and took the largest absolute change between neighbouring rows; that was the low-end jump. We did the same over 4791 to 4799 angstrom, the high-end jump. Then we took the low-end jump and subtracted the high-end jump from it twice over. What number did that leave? -2.3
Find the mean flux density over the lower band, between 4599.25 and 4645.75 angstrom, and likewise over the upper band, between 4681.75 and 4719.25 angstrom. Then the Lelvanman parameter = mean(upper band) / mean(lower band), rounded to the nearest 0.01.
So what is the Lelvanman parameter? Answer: 0.98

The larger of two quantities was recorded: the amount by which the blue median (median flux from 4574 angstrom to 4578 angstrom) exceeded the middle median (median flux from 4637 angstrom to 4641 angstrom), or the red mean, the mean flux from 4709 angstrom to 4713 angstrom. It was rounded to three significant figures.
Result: 13.2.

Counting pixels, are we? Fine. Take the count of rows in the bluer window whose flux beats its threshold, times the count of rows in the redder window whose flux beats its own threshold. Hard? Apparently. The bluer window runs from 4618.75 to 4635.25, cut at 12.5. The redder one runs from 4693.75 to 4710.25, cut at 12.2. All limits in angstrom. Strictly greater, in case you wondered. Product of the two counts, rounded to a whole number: 72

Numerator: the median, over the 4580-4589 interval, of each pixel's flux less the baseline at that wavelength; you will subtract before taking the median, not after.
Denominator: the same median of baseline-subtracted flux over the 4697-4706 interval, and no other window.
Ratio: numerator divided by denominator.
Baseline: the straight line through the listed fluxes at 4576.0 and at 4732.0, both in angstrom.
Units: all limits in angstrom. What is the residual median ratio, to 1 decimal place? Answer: -2.1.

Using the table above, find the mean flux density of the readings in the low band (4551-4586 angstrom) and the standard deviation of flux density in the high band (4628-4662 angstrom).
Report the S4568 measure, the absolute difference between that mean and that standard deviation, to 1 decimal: 10.7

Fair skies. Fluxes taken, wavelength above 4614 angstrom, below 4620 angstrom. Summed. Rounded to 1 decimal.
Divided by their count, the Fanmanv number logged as 12.8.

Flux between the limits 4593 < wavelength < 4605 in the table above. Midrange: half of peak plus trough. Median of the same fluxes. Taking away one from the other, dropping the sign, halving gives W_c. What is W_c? 0.15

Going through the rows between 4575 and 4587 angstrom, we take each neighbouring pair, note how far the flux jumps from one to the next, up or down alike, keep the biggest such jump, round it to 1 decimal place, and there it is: 1.4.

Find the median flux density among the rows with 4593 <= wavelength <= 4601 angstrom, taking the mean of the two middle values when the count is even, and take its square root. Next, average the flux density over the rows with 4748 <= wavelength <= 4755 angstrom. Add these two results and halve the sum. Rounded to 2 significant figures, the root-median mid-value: 7.6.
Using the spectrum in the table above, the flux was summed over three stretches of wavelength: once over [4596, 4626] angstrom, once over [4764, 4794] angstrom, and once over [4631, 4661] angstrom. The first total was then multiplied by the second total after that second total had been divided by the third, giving 197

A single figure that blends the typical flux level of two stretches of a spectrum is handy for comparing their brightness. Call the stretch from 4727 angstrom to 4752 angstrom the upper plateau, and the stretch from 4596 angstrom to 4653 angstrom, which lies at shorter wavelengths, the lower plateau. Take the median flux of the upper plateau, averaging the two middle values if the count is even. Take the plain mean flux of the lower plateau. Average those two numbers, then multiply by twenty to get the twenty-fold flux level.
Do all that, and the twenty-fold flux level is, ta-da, 246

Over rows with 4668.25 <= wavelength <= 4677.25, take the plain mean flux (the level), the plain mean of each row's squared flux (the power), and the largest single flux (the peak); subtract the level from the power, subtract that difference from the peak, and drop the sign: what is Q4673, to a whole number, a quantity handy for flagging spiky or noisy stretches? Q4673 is 150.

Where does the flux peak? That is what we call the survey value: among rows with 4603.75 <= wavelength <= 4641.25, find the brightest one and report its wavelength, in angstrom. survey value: 4619.5 angstrom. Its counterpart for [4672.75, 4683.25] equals 4676.5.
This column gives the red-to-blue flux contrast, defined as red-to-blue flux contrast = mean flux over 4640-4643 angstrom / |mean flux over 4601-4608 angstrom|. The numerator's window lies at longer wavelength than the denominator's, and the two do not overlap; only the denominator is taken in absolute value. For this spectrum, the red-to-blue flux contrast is 1.04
